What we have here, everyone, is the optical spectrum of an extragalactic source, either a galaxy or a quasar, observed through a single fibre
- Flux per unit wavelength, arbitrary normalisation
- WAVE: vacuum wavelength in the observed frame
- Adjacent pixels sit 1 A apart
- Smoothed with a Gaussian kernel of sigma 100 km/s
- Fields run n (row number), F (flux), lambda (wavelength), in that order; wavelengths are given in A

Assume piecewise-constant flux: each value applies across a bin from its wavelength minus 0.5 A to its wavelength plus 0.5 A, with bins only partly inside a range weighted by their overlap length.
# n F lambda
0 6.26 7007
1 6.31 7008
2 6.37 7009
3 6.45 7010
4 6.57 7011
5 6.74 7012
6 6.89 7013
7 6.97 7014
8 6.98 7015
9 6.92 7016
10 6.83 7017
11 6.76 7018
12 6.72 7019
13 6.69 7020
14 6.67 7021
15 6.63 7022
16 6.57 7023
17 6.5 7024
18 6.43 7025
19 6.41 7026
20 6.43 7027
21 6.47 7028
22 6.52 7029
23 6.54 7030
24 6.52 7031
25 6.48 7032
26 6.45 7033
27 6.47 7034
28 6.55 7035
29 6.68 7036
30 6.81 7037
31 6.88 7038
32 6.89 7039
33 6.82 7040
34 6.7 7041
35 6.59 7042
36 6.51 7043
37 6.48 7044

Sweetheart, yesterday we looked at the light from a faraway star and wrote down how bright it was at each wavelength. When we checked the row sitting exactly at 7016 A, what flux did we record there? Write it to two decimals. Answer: 6.92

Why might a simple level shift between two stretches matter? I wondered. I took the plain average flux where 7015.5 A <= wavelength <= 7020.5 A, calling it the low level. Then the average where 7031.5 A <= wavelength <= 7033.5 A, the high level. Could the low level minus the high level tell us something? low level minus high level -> 0.32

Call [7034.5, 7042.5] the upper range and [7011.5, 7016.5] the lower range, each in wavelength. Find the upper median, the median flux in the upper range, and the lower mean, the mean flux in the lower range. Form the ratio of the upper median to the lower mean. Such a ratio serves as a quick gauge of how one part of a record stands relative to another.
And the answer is 0.98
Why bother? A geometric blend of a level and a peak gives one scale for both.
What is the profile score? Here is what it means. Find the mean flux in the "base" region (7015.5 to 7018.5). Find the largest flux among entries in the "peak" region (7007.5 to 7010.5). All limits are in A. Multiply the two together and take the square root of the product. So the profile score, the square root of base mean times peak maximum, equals 6.64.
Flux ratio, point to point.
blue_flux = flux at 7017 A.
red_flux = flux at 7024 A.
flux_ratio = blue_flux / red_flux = 1.051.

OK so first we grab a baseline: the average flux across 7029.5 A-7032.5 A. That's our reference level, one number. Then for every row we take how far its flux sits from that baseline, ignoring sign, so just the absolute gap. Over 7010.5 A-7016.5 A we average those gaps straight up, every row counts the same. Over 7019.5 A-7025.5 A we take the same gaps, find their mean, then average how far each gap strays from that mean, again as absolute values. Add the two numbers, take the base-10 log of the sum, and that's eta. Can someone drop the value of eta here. -0.419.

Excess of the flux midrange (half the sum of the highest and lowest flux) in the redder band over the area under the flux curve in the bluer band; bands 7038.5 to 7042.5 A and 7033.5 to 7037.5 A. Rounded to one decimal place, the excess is -19.8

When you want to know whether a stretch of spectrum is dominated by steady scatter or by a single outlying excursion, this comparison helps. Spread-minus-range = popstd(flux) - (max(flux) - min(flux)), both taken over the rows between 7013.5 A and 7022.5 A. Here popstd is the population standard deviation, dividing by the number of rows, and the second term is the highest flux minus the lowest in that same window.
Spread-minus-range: -0.224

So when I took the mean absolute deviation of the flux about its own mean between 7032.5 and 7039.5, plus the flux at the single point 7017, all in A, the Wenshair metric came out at 7.0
